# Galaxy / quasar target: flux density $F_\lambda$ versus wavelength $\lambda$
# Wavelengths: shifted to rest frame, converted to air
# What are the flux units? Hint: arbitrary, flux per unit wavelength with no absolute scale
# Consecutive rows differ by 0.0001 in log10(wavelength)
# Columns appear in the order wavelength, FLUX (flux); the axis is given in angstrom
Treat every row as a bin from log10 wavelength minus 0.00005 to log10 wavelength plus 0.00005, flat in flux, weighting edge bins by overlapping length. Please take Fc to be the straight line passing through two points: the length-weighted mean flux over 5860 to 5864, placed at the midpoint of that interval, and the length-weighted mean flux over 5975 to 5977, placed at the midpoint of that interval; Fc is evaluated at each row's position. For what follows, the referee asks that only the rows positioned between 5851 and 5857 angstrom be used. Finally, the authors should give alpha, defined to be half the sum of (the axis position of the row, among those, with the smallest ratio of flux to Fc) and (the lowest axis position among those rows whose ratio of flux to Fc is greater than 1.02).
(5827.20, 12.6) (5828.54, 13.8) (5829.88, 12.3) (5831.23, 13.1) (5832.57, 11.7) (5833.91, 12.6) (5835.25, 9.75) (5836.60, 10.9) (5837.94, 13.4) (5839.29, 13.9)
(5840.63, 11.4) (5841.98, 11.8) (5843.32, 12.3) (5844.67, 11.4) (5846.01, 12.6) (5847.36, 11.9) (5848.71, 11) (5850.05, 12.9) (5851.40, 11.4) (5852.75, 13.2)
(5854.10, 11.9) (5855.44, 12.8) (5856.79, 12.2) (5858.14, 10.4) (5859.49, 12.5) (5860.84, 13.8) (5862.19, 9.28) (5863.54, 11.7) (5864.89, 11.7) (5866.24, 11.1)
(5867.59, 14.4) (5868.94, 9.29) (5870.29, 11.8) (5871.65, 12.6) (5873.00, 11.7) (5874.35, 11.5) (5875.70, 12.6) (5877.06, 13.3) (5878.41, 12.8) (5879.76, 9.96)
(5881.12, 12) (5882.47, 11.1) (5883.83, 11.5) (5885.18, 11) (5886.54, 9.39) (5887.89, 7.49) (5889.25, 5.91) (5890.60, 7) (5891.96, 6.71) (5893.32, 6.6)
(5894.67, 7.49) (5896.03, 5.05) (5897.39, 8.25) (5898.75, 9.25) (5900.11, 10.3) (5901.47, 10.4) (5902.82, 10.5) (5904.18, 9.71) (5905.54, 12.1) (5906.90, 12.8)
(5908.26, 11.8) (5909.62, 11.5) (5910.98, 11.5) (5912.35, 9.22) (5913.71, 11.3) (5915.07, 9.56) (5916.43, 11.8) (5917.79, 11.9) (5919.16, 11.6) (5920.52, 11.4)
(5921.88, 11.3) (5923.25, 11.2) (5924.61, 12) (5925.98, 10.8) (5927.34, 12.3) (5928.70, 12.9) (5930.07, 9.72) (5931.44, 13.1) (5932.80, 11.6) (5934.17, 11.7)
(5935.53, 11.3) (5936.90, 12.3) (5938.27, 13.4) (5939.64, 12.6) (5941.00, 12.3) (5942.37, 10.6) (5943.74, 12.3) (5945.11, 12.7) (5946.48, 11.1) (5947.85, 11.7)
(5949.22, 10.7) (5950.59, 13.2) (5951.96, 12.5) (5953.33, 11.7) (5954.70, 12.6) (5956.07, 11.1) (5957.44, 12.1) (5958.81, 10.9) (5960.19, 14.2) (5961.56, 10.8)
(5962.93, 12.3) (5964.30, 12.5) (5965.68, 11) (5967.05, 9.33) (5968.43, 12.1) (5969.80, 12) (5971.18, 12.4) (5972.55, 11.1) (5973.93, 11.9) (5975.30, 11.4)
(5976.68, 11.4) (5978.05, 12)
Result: 5852.1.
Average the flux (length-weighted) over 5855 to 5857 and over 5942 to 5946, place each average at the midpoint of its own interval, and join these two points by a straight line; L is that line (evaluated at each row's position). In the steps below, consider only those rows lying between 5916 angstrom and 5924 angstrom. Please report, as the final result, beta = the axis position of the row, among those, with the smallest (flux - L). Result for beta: 5923.25 angstrom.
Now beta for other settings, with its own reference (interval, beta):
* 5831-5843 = 5835.25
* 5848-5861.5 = 5858.14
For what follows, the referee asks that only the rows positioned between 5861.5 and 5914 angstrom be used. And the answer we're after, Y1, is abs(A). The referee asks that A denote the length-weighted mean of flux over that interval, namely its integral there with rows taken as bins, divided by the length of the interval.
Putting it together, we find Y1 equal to 10.3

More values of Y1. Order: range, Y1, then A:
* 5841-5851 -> 12.0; 12.0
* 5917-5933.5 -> 11.7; 11.7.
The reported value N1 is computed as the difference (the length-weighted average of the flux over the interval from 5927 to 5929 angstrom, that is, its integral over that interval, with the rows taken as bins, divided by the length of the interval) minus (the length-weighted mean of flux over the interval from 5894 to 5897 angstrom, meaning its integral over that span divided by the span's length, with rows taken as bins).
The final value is 6.2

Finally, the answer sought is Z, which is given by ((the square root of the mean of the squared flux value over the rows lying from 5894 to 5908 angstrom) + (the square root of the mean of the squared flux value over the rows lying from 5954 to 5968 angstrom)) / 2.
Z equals 10.8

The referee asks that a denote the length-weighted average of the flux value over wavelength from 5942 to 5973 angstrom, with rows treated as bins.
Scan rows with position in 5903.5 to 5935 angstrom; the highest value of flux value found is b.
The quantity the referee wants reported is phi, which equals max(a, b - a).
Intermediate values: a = 11.8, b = 13.1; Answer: 11.8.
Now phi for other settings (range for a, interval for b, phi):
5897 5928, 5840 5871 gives 11.0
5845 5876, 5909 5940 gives 11.9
